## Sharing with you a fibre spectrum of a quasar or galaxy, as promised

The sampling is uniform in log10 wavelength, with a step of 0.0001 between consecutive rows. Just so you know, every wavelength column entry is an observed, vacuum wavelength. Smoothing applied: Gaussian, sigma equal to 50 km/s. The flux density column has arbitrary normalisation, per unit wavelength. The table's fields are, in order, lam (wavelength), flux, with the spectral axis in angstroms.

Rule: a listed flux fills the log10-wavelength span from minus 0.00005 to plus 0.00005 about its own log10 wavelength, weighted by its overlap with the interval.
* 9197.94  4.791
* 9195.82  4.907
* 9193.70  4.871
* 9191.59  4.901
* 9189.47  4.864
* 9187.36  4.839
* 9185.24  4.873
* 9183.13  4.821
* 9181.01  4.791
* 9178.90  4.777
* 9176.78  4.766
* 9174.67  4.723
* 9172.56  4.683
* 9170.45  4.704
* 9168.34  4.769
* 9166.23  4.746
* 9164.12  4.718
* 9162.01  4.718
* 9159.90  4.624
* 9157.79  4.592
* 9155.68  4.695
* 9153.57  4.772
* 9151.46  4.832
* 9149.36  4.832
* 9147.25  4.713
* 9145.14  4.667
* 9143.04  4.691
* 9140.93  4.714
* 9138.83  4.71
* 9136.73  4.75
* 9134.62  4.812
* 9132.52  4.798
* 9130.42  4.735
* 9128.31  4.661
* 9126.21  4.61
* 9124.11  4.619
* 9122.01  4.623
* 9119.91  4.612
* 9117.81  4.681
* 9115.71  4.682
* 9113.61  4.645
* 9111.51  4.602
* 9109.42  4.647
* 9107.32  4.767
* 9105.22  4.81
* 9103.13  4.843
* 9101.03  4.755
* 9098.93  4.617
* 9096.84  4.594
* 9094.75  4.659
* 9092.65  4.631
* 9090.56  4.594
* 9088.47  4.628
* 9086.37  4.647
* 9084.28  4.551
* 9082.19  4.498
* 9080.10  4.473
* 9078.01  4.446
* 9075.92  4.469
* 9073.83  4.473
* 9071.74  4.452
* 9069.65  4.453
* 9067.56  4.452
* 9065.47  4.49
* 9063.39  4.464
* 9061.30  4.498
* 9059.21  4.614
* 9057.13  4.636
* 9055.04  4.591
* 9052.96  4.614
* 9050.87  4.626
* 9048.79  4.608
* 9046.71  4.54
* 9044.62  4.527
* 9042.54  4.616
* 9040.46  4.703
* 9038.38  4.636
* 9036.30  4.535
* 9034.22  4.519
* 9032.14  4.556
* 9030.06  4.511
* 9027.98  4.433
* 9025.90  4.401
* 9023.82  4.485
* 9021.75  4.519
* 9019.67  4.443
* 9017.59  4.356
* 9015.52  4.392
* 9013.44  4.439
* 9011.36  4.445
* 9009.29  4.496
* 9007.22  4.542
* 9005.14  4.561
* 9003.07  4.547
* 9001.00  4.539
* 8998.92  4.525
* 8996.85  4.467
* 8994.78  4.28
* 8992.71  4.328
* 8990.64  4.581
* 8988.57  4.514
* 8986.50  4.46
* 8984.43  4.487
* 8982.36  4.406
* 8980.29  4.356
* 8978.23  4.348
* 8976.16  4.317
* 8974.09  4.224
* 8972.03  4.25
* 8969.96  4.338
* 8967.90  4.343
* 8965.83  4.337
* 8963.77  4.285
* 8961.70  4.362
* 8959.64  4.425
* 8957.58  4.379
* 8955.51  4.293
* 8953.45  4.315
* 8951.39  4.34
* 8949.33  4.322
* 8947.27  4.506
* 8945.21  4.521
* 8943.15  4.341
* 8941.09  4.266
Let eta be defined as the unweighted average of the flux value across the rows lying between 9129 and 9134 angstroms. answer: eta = 4.77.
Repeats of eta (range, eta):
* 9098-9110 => 4.74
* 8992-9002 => 4.43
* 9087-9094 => 4.62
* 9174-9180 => 4.76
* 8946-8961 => 4.37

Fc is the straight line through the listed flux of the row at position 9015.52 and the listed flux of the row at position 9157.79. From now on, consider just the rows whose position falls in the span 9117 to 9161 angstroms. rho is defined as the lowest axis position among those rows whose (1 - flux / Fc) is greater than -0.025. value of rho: 9119.91 angstroms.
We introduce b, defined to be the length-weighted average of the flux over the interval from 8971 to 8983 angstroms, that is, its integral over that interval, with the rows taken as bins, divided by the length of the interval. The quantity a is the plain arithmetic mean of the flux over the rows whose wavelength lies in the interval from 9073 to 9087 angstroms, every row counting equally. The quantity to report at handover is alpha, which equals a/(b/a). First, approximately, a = 4.51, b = 4.32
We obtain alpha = 4.7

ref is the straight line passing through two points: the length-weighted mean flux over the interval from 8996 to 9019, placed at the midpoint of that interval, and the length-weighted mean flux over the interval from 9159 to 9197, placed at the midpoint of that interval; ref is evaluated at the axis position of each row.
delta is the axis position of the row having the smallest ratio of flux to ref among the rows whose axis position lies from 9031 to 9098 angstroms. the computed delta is 9078.01 angstroms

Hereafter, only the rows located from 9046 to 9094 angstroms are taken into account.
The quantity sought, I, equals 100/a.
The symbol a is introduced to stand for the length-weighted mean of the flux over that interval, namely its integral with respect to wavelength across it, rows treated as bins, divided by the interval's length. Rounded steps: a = 4.54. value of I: 22.0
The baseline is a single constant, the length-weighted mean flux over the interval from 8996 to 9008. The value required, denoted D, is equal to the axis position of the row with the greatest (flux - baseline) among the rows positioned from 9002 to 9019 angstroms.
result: 9005.14 angstroms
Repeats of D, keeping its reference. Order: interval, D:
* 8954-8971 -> 8959.64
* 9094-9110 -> 9103.13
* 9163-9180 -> 9178.90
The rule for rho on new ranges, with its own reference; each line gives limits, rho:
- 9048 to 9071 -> 9061.30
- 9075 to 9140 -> 9075.92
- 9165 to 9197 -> 9170.45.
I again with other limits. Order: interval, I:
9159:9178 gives 21.2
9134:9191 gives 21.1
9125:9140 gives 21.2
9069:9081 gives 22.4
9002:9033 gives 22.3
